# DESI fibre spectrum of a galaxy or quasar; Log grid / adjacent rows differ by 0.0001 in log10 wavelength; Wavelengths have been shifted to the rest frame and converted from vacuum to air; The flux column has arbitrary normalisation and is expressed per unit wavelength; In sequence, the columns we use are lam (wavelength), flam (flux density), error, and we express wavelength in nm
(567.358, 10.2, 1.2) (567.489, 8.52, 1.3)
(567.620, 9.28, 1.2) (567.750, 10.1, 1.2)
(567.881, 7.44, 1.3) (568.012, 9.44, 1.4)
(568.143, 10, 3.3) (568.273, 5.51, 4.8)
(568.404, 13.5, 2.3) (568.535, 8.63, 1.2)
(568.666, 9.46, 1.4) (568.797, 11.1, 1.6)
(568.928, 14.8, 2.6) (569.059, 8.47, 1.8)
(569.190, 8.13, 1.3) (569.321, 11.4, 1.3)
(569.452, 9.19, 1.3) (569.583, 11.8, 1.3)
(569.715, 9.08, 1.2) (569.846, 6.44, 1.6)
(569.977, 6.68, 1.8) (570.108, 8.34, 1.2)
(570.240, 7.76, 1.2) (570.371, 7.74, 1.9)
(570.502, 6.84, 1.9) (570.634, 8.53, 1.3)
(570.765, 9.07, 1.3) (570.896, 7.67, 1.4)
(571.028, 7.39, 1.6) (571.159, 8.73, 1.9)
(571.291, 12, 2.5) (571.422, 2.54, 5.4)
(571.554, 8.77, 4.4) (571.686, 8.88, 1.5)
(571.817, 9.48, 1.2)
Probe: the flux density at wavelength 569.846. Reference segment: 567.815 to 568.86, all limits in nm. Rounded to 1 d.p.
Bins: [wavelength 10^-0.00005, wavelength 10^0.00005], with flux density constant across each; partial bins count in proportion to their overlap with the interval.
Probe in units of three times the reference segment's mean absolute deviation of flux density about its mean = 1.3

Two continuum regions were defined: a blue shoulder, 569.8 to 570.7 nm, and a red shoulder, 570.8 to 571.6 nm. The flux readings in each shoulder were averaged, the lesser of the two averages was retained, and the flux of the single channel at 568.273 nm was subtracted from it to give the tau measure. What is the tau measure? 2.0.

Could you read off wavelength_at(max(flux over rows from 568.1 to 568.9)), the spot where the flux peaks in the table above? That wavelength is 568.404 nm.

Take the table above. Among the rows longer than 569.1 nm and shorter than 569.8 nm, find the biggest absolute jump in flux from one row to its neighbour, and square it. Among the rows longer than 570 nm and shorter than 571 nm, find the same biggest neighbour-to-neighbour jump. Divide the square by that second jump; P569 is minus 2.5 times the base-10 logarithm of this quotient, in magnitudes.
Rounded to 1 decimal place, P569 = -2.0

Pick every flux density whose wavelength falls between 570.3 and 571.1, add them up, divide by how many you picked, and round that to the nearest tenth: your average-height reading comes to 7.9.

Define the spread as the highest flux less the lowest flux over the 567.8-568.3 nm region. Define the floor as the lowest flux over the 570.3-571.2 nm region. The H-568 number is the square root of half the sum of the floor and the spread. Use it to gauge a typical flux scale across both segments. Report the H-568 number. 2.4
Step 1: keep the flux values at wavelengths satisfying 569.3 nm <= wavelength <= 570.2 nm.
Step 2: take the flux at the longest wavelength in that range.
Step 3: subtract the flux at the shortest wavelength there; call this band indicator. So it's -3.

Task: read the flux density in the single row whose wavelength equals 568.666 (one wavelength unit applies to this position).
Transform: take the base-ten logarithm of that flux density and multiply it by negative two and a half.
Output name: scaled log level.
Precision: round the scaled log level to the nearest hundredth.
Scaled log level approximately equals -2.44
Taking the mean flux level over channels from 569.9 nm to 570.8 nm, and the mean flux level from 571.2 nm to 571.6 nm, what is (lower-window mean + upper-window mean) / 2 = 7.8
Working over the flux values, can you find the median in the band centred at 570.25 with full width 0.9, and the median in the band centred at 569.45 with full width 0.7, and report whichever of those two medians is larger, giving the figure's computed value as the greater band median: 9.2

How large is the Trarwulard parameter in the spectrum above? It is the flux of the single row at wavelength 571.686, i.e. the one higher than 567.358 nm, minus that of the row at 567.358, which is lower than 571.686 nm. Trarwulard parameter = -1.3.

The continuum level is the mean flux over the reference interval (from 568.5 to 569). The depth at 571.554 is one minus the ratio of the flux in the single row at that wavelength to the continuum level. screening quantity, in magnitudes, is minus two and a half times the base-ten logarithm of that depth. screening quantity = 1.7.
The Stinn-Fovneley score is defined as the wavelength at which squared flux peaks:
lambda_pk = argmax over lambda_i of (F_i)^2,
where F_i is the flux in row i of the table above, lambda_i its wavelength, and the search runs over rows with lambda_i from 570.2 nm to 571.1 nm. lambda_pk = 570.765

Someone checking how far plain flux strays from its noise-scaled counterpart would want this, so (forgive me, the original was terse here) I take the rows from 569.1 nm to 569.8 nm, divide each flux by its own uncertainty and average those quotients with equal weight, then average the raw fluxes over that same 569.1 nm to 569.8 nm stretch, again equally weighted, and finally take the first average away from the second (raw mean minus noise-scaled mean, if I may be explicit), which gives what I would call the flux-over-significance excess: 2.2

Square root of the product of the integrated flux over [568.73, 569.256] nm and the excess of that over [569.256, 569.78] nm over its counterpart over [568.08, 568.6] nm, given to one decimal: 1.7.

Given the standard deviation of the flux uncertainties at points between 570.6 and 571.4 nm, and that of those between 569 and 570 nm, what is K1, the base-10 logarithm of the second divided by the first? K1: -0.3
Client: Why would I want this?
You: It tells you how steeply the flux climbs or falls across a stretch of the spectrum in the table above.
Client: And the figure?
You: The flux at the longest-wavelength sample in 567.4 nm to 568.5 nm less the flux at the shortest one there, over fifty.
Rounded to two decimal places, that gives 0.10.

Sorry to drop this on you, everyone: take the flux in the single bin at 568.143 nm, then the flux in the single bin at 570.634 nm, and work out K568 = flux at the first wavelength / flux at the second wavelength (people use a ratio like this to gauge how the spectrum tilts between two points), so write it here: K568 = 1.2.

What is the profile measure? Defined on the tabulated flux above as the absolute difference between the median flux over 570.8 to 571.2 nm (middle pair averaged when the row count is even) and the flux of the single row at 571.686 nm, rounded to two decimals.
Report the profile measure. 1.21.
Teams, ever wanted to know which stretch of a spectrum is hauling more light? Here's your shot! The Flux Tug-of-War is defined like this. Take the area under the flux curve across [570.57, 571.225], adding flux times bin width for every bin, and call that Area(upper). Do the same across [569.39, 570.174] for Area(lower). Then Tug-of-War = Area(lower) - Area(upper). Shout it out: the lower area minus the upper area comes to 1.3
